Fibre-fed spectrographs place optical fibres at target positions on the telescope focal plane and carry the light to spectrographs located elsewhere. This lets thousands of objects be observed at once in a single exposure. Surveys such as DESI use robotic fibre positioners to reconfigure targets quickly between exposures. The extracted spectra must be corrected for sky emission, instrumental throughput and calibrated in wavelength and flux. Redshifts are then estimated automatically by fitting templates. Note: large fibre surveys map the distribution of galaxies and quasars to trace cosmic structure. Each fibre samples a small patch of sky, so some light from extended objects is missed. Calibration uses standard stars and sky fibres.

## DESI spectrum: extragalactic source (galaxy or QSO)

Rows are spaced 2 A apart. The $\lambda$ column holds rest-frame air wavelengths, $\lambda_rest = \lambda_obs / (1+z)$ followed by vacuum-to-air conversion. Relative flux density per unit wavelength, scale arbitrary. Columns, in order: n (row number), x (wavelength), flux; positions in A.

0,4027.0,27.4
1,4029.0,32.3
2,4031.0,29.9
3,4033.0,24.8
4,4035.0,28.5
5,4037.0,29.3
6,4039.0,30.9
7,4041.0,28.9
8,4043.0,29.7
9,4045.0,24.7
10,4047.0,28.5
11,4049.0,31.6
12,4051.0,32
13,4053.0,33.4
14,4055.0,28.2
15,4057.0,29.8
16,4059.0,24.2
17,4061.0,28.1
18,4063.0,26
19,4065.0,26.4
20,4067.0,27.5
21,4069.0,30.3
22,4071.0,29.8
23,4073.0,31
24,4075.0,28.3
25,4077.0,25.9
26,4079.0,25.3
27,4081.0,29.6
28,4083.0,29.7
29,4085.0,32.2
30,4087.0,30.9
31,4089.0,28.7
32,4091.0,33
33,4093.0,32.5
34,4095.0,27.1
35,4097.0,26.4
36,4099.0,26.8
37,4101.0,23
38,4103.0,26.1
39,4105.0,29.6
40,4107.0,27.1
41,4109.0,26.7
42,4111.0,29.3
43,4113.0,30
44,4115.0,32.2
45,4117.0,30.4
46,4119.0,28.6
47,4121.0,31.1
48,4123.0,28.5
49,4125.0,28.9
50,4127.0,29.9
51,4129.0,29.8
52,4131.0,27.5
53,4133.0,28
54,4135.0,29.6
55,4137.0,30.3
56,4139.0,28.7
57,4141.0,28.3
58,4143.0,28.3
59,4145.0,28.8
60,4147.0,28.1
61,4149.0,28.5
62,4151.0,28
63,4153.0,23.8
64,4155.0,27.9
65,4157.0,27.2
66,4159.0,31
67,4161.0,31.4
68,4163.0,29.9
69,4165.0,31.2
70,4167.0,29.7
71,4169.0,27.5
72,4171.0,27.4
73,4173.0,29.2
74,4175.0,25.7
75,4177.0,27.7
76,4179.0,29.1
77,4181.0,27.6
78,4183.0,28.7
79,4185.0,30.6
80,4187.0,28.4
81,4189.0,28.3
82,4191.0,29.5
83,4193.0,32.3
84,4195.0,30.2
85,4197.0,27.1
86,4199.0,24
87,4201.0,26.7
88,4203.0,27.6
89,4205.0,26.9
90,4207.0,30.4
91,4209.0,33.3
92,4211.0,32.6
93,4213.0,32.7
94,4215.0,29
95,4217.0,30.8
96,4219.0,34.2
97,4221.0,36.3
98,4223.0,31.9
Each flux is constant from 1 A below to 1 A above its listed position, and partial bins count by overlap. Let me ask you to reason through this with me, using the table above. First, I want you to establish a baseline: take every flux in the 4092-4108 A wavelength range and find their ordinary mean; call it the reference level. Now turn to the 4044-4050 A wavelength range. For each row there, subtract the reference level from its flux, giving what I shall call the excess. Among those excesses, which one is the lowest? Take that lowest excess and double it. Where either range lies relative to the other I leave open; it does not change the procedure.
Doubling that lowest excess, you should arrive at -5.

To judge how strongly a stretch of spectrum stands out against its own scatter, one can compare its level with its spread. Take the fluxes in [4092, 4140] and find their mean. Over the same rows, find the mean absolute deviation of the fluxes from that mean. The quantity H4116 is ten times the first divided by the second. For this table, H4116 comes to 176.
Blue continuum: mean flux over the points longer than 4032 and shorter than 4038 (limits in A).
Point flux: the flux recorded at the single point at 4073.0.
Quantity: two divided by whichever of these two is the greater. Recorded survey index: 0.065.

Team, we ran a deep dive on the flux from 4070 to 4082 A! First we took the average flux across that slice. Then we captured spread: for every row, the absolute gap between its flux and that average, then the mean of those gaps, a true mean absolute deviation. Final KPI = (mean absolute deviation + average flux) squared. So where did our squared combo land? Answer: 908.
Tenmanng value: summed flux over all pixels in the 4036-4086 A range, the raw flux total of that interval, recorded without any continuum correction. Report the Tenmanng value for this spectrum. 721.3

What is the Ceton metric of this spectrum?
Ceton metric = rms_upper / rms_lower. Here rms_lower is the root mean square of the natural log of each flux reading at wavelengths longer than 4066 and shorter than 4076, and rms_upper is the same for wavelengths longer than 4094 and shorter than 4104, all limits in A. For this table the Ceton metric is 0.96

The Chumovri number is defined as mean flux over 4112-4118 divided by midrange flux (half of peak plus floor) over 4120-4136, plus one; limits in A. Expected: 2.05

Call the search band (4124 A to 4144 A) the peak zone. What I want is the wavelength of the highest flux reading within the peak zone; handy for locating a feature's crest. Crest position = 4137.0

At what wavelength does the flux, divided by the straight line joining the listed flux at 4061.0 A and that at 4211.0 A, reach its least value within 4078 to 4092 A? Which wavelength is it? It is 4079.0 A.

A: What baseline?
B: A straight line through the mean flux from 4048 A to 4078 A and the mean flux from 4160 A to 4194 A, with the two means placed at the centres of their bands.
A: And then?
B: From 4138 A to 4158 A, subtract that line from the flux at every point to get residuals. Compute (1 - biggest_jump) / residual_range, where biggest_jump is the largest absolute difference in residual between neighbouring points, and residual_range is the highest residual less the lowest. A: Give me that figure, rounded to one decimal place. -0.6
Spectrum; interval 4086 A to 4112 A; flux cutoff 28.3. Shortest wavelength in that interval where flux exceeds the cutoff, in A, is 4087.0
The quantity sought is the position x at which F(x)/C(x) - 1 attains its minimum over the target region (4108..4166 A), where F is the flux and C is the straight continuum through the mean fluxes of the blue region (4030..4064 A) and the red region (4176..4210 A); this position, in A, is 4153.0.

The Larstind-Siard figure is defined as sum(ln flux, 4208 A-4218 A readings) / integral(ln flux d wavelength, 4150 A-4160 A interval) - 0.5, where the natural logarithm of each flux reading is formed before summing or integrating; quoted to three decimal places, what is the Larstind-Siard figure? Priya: 0.021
